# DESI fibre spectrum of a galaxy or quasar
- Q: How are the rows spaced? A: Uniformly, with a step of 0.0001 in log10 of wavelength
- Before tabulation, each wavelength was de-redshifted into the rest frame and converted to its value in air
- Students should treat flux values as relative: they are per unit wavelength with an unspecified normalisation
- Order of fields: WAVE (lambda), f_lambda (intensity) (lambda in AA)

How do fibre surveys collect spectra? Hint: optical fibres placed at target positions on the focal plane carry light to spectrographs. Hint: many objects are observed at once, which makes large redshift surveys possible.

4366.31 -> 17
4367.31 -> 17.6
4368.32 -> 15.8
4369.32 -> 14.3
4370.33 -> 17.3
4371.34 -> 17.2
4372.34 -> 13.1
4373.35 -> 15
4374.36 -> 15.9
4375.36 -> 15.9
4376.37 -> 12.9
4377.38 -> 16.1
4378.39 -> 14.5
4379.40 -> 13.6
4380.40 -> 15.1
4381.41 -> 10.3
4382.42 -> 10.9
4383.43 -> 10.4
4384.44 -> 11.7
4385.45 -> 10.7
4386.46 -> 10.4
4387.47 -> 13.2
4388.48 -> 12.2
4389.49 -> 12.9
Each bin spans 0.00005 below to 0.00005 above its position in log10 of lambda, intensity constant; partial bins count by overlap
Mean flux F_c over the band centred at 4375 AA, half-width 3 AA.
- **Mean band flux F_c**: 14.8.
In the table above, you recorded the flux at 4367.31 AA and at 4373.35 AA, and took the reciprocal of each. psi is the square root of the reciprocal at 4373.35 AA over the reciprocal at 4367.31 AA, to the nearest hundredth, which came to 1.08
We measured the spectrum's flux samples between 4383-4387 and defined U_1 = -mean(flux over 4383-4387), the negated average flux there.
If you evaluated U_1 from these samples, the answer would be -10.8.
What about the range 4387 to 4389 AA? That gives -12.7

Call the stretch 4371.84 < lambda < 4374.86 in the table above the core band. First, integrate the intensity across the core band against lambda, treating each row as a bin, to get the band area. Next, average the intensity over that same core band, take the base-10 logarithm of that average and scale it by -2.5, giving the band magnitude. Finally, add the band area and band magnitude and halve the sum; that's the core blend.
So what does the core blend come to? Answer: 20.7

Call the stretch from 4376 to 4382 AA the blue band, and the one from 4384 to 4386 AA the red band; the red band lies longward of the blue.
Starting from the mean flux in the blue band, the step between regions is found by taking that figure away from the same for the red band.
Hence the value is -2.6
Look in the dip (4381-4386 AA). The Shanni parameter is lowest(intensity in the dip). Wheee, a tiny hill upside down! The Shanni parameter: 10.3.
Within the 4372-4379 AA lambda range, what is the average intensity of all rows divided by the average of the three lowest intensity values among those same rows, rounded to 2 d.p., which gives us 1.09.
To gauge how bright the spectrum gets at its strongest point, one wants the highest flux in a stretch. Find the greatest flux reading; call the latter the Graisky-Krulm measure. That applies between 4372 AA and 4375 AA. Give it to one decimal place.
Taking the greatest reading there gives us 15.9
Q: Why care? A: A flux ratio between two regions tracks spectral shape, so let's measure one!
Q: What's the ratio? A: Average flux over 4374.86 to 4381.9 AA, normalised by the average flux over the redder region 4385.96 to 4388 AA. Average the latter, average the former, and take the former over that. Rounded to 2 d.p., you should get 1.19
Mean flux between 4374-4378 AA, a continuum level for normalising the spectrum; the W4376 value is 15.2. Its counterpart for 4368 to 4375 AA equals 15.5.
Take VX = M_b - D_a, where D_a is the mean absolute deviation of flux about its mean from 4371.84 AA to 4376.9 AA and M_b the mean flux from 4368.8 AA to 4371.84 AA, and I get 15.0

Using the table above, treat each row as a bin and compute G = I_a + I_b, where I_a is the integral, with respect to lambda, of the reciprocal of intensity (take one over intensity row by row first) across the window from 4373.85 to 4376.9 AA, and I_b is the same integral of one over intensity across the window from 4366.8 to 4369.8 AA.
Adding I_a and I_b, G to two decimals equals 0.40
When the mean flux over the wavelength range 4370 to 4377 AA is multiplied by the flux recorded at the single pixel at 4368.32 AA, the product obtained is 242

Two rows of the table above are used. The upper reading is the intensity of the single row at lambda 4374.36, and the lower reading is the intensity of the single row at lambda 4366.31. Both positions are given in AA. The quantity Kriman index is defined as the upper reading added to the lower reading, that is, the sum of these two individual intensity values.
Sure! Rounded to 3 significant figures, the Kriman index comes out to 32.9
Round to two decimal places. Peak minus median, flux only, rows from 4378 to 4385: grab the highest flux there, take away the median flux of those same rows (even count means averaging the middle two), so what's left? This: 3.40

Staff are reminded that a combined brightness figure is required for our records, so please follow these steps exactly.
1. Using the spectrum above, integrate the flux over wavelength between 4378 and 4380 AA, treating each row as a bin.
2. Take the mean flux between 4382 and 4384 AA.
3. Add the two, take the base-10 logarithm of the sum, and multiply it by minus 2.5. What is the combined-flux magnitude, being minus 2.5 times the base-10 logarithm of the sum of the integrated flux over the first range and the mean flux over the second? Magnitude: -3.98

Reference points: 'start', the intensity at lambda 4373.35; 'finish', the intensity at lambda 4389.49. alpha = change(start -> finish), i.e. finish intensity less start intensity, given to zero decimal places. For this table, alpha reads -2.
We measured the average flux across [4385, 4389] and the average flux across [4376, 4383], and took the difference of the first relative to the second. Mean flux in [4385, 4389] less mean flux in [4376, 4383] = -1.7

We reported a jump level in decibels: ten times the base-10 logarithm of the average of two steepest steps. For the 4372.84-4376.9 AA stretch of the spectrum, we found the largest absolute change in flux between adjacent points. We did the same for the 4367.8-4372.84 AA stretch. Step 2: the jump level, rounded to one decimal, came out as 5.5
